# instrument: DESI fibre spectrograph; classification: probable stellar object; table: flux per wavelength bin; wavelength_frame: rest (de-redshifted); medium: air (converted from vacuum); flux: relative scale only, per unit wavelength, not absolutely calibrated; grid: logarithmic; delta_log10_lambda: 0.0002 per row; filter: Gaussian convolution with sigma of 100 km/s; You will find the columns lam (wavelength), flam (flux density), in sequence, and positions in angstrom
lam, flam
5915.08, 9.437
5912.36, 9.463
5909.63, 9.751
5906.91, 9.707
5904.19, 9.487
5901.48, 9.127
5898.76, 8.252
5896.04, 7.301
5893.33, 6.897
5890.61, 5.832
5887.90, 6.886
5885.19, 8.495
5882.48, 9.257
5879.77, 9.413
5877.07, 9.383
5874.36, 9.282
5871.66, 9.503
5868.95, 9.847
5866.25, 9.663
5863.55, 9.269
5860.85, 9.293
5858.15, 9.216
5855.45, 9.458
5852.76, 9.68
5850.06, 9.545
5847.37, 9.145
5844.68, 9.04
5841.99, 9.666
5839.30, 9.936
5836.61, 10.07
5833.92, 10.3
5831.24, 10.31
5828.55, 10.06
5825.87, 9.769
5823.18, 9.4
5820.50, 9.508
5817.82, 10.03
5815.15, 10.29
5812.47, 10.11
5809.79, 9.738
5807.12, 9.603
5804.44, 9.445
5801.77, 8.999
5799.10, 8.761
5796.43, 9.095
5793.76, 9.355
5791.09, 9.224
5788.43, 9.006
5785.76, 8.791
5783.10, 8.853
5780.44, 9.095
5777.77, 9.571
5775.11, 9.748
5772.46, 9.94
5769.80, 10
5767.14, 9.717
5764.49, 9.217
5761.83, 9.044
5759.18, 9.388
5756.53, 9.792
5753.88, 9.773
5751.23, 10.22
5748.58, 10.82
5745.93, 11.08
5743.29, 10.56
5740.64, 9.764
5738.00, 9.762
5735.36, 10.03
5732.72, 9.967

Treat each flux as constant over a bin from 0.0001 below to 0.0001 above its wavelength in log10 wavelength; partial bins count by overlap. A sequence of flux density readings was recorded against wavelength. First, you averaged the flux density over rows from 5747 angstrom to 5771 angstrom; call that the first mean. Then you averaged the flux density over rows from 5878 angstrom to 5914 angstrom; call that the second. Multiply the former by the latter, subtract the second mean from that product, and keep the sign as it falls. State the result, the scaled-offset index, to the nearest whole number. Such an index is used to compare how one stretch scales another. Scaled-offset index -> 74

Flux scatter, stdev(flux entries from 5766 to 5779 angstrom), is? 0.2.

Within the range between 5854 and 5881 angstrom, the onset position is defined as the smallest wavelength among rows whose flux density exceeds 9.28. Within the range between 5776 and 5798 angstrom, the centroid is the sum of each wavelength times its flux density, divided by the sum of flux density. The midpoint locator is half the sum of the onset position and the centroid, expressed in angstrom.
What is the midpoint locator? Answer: 5821.3 angstrom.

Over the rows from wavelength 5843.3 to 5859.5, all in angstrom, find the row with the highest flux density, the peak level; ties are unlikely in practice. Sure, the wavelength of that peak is 5852.76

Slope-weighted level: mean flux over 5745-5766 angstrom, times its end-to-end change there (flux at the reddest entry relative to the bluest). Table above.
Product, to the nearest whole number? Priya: -18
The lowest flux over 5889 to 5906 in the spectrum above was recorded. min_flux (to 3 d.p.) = 5.832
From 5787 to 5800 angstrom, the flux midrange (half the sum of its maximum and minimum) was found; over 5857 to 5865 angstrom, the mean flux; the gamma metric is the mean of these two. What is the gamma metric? 9.16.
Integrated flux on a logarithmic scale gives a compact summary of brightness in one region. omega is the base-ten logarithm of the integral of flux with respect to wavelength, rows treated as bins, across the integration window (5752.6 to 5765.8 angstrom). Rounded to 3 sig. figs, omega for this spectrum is 2.10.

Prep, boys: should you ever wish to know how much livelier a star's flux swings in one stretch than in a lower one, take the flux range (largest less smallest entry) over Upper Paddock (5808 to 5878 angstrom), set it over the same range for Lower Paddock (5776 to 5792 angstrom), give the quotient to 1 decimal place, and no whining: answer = 1.6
